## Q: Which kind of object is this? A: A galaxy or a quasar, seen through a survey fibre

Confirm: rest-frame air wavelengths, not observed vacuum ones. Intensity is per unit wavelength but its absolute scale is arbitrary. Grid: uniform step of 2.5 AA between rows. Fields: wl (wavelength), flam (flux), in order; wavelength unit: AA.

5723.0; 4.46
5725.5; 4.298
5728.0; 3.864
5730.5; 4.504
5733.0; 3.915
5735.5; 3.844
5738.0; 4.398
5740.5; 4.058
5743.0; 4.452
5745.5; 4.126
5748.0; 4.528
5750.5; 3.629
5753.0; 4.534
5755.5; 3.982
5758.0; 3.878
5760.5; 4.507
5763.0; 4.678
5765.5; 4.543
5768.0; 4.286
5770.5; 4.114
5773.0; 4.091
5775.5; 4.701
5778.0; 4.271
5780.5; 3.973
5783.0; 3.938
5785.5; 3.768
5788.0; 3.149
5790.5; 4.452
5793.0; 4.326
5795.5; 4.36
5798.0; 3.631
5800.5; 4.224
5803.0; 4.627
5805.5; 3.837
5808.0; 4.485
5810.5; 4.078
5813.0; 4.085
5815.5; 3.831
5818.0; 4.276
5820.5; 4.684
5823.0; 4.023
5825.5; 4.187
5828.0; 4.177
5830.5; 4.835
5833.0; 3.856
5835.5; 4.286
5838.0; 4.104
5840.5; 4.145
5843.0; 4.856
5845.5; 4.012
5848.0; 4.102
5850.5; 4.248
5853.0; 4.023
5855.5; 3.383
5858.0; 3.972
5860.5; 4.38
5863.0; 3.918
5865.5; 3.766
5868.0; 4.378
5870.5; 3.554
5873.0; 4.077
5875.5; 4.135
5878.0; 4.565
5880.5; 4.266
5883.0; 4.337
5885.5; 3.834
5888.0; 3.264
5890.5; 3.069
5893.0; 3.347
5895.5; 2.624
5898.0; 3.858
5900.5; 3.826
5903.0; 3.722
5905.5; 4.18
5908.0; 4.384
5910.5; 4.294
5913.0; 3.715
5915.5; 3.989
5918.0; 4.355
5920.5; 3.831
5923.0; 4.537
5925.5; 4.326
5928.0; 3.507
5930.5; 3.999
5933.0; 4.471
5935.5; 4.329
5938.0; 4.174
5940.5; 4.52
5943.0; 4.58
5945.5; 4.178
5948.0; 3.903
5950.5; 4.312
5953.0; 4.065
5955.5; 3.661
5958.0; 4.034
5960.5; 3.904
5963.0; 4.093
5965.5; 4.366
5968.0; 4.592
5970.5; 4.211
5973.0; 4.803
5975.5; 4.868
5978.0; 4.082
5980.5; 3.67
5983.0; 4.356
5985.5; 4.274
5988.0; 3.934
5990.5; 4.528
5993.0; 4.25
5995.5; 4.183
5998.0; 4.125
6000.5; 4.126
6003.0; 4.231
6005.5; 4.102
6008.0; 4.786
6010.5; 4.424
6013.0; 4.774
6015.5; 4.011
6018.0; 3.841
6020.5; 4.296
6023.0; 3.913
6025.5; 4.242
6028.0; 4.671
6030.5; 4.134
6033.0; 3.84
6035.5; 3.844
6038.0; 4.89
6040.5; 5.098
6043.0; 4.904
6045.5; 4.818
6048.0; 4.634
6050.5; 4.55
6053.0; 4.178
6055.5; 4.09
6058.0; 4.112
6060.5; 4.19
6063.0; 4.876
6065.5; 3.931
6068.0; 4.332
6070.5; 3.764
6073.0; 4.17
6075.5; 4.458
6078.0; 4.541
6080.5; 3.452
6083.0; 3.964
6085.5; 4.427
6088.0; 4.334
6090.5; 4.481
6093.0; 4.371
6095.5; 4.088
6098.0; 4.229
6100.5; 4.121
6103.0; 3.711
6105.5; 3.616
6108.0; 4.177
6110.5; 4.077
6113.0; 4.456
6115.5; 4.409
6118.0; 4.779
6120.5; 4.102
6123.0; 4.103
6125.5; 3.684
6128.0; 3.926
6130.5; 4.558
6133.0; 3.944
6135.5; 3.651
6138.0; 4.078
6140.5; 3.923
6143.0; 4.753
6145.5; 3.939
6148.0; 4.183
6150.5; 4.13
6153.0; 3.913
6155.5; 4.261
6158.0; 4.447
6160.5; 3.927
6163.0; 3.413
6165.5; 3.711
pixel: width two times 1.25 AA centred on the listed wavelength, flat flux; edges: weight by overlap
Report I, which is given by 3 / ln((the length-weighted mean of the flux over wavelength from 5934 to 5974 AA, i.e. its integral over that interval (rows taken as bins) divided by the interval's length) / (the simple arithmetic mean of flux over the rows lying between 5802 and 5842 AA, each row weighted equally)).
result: 1154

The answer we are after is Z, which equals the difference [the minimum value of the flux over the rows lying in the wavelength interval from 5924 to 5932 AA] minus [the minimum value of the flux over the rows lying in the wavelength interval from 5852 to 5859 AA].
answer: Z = 0.1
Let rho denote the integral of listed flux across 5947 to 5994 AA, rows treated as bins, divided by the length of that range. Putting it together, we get 4.21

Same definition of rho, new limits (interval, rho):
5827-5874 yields 4.11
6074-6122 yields 4.20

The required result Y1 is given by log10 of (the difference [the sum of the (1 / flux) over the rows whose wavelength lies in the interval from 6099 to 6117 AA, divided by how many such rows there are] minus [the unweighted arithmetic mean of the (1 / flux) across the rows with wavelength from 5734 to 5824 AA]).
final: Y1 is -2.29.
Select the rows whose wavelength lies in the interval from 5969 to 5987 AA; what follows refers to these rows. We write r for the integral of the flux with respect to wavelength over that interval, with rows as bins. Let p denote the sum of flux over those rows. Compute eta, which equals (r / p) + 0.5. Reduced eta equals 3.07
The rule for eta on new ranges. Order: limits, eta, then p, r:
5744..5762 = 3.08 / 29.2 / 75.2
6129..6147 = 3.07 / 28.8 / 74.1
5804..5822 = 3.07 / 29.3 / 75.4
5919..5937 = 3.07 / 29.0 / 74.6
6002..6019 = 2.93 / 30.2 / 73.4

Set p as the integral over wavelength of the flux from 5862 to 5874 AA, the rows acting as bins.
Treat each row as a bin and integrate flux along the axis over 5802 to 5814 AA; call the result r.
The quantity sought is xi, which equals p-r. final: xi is -3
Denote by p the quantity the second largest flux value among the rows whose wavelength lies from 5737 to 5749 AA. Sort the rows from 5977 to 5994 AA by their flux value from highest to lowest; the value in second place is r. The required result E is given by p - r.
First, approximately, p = 4.452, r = 4.356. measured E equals 0.10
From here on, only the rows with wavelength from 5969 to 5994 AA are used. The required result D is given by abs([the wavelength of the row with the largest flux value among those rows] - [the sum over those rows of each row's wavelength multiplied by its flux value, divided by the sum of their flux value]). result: 6.1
